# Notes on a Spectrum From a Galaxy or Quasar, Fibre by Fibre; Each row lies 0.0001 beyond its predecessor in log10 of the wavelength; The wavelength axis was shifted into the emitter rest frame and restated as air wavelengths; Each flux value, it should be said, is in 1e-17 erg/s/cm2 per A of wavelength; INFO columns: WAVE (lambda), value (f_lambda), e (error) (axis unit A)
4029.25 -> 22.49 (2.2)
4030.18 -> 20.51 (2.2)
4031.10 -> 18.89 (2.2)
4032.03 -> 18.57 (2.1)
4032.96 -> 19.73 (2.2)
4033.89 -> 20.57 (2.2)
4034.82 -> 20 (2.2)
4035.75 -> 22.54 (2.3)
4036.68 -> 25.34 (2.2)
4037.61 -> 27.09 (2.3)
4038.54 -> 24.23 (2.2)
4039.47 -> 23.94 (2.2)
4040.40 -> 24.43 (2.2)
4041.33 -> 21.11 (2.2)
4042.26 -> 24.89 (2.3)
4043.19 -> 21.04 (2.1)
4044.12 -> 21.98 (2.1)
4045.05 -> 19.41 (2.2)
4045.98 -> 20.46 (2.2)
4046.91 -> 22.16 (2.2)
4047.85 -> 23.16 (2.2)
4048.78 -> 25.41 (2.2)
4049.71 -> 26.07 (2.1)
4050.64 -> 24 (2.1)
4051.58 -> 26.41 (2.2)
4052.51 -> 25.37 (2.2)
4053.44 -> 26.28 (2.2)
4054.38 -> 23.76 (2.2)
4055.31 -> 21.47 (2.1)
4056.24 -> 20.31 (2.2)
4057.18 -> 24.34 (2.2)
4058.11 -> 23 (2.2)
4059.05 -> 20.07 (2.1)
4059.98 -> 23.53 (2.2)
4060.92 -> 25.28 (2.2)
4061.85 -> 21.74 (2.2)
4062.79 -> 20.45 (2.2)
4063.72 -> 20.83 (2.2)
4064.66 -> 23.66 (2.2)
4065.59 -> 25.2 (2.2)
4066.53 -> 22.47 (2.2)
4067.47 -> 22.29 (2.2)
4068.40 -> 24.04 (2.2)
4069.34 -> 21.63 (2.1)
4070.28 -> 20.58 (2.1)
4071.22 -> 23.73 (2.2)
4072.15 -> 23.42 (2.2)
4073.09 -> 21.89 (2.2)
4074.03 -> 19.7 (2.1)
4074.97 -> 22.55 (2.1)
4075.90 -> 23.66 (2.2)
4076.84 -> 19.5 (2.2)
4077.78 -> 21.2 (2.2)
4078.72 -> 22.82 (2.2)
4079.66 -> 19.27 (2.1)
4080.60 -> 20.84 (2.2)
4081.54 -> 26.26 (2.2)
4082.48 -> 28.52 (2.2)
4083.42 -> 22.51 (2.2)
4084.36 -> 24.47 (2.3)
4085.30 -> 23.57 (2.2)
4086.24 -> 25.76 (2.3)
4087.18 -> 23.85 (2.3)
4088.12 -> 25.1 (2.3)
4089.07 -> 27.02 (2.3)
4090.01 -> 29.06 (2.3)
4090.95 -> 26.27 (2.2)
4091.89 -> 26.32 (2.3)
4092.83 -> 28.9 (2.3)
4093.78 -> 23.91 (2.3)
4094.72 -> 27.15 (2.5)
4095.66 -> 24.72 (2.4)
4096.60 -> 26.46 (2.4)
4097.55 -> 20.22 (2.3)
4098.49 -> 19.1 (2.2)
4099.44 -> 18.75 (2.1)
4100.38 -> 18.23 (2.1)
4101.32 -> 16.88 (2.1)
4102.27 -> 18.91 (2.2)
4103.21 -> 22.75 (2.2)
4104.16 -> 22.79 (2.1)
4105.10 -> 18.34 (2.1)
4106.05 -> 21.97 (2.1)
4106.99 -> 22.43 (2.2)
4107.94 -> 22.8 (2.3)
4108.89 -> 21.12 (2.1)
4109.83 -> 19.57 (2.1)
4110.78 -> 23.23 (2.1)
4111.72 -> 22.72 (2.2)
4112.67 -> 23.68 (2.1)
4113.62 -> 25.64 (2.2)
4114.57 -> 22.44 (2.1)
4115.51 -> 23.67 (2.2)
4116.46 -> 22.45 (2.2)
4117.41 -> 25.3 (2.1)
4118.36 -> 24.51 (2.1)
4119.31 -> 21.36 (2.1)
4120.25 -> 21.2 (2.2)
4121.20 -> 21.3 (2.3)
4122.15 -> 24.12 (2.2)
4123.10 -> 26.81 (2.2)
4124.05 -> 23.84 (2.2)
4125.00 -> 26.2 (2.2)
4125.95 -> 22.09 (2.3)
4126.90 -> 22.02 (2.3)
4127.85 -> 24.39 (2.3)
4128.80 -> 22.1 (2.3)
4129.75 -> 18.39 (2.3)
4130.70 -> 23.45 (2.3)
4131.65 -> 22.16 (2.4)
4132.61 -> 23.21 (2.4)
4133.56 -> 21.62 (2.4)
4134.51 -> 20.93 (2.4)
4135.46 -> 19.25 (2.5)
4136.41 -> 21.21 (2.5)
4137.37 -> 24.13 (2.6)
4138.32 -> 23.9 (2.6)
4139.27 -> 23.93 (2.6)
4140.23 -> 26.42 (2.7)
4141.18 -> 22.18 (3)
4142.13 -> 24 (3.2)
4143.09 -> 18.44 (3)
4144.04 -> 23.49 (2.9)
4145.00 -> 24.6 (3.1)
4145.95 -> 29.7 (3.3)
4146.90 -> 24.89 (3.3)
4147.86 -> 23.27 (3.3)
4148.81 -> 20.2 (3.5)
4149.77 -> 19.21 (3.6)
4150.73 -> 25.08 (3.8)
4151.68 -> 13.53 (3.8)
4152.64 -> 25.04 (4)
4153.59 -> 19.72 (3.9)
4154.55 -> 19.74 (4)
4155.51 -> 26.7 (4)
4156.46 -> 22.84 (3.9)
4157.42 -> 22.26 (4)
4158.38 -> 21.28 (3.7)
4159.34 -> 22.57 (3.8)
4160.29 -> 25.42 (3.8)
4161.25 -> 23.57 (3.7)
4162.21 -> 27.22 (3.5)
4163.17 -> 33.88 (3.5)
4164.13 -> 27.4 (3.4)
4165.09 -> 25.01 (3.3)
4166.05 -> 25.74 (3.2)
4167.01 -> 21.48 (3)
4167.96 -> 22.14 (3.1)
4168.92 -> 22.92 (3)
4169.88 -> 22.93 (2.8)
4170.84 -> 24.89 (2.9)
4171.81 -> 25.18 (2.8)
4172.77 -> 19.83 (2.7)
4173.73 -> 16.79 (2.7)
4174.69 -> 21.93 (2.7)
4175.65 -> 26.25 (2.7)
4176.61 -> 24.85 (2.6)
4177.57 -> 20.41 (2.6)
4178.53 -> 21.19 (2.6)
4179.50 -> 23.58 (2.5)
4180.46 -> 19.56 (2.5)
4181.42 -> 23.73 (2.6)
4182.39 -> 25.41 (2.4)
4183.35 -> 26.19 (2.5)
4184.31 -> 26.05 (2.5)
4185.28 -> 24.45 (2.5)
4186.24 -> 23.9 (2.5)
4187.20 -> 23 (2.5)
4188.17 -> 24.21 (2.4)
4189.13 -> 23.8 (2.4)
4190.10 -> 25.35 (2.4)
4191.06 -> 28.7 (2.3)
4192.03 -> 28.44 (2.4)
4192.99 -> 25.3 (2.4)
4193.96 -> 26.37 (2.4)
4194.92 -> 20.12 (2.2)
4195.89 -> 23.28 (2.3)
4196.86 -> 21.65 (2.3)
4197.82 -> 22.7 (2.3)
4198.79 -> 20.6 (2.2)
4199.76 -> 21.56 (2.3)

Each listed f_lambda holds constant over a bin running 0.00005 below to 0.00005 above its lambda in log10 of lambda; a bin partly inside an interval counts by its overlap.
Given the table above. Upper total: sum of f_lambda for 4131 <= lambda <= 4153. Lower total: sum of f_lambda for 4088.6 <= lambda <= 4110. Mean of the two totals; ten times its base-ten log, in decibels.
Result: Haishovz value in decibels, 27.2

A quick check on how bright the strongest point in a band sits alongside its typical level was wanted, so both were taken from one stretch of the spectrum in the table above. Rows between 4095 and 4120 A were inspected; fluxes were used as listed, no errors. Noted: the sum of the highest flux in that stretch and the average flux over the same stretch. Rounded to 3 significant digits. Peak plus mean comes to 48.4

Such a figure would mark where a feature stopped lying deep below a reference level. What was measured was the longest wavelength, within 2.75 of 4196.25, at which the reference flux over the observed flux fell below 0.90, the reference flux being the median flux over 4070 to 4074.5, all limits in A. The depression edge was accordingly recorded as 4193.96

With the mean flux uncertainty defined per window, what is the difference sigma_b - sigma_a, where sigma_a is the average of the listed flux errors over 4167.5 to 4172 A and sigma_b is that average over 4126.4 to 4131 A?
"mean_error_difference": -0.62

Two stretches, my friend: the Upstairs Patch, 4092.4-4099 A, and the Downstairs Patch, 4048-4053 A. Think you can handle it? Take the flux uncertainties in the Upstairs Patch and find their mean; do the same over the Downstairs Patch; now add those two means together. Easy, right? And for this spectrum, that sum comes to 4.50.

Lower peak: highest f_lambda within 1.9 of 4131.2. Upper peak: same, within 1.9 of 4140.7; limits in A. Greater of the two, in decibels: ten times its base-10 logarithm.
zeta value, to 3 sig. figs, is 14.2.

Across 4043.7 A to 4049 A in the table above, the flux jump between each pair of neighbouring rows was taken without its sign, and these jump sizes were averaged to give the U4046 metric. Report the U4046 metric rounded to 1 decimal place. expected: 1.7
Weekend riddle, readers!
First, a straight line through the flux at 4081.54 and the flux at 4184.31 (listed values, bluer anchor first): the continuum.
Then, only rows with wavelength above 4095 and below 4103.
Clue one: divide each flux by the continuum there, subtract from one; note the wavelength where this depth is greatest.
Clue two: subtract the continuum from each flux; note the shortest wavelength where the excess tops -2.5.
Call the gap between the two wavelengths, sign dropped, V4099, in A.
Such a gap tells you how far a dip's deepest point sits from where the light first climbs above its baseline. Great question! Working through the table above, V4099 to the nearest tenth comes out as 5.7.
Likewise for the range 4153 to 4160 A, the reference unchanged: 1.9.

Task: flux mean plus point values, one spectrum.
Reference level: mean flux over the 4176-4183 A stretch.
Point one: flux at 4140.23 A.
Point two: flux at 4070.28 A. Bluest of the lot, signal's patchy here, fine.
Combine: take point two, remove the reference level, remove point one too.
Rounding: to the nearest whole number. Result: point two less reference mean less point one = -29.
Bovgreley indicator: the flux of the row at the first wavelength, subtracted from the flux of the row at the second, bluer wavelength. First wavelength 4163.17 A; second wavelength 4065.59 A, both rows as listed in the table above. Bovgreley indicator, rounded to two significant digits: -8.7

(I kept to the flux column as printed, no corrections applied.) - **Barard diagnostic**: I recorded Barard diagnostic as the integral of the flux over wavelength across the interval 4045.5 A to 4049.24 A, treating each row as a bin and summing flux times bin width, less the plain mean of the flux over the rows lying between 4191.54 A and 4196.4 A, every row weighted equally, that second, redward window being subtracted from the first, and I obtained 60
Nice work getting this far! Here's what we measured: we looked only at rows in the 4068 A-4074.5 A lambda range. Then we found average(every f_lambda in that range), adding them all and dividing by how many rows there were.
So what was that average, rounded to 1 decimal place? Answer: 22.1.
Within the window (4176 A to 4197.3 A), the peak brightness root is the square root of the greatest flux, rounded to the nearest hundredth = 5.36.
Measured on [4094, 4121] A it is 5.21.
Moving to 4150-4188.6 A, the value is 5.82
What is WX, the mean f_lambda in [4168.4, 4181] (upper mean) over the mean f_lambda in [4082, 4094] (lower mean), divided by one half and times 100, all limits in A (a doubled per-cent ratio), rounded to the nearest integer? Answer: 173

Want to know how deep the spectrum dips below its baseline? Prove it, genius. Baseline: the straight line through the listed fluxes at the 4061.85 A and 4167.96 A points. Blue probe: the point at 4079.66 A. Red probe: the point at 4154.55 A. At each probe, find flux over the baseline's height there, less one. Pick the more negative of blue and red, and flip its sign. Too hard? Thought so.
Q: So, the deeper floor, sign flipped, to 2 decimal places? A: 0.12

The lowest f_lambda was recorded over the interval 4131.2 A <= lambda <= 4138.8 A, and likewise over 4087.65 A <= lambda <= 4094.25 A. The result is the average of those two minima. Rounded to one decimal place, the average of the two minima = 21.6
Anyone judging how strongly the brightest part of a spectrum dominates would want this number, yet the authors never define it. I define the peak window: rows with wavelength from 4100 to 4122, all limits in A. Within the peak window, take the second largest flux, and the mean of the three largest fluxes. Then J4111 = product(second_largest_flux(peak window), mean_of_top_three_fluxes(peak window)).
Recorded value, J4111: 636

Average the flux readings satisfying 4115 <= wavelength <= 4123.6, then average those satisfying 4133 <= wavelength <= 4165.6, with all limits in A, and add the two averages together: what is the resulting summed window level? 46.7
